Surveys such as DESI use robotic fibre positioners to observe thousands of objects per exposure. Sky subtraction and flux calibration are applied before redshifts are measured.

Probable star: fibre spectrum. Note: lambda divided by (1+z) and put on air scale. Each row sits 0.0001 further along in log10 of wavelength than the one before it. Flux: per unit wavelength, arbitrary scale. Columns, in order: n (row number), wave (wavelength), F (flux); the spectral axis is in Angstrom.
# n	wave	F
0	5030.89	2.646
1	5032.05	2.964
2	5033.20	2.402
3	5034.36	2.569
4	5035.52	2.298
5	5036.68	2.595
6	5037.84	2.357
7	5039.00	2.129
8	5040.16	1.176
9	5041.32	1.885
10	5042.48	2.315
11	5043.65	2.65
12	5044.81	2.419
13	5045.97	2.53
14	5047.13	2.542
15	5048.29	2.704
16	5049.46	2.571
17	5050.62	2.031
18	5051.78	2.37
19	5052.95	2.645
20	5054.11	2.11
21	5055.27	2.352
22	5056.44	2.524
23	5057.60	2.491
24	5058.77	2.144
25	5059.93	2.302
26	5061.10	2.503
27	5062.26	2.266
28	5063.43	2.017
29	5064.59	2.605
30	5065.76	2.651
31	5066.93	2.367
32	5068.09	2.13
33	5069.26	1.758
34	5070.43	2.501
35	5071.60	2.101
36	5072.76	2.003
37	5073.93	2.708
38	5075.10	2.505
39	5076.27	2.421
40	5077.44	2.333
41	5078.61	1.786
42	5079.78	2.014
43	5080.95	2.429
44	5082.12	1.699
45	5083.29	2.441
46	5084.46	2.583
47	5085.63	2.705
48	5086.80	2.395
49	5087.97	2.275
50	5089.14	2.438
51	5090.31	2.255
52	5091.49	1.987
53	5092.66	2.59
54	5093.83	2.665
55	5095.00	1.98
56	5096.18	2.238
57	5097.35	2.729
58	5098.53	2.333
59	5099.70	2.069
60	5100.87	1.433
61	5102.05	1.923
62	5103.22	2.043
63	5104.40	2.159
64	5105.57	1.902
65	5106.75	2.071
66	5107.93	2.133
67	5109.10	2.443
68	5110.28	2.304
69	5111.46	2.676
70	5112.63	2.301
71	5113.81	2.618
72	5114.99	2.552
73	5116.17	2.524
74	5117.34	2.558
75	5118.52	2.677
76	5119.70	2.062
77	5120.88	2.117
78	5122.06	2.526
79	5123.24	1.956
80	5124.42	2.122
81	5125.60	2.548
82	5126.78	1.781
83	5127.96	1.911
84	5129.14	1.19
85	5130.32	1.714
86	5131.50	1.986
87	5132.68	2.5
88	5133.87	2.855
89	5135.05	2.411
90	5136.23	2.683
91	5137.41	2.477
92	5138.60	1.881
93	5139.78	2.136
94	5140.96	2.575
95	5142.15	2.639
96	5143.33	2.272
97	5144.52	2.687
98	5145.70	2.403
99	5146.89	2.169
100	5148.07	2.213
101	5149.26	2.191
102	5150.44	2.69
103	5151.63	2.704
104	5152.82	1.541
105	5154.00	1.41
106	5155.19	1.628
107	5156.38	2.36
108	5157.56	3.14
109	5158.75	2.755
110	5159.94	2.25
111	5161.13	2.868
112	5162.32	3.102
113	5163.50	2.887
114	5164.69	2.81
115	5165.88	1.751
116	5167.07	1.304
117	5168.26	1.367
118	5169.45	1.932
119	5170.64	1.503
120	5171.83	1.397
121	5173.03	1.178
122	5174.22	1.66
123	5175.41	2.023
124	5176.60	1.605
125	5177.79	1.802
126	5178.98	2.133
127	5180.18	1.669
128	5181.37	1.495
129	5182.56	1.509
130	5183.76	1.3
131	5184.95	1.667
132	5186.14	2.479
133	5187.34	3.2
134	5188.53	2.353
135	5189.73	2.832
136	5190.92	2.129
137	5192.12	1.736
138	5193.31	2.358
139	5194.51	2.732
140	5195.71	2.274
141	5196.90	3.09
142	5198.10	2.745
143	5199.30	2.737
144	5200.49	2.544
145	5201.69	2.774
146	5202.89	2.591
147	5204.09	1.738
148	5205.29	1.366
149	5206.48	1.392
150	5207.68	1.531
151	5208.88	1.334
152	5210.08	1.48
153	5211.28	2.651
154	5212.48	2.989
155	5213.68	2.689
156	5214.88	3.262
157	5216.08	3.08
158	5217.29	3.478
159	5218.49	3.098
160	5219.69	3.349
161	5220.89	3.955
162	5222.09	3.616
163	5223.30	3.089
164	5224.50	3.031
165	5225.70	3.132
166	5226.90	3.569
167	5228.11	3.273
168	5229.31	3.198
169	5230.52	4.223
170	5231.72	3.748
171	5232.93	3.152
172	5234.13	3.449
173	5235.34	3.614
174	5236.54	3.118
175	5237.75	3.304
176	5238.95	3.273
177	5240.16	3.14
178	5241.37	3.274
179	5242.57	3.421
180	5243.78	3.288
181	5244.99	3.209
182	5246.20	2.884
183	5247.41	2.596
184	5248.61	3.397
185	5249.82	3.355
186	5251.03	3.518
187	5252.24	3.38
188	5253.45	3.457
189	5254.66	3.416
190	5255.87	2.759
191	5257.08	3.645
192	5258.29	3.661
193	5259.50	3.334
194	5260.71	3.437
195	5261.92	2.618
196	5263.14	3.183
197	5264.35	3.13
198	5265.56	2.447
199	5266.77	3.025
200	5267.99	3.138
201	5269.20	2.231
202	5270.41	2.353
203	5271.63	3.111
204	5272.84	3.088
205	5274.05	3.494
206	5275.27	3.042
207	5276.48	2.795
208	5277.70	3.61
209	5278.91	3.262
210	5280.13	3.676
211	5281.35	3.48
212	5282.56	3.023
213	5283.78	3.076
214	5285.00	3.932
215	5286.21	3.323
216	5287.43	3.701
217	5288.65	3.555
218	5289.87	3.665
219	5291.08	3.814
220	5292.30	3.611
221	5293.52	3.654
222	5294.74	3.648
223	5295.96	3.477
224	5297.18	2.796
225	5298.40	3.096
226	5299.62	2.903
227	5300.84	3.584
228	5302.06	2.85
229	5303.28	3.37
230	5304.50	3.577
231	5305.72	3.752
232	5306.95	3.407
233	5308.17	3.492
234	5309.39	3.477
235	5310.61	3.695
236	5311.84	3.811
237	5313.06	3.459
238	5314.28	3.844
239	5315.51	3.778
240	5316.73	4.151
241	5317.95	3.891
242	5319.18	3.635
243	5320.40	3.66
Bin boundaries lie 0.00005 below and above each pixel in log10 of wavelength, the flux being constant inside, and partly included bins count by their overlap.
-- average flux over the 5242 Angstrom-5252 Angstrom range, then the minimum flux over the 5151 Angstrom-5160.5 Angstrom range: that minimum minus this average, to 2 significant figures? -1.8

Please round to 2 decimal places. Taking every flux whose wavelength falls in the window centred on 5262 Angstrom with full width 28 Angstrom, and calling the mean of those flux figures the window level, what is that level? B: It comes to 3.14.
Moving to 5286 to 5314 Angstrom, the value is 3.47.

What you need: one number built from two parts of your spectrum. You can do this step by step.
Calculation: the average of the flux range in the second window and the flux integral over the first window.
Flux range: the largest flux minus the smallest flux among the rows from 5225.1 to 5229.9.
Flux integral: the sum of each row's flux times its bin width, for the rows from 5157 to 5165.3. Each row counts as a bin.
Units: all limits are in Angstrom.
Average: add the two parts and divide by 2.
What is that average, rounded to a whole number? 12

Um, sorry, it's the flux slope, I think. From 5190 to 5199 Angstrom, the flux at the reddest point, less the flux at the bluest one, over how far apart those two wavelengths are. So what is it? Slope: 0.086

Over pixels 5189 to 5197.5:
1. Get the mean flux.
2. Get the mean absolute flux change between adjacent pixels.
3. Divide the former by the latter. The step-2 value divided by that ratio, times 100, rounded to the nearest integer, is 13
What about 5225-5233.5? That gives 7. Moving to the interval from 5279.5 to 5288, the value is 5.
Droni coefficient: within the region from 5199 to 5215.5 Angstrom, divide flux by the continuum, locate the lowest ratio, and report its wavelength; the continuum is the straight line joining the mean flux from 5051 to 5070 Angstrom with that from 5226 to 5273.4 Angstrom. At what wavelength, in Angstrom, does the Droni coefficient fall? 5208.88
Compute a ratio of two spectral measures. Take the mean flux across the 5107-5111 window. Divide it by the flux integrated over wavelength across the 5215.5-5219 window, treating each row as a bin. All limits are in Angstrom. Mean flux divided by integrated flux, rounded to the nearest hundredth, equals 0.20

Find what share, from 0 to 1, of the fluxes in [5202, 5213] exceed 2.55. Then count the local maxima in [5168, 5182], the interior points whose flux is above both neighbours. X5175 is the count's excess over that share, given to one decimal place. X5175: 2.7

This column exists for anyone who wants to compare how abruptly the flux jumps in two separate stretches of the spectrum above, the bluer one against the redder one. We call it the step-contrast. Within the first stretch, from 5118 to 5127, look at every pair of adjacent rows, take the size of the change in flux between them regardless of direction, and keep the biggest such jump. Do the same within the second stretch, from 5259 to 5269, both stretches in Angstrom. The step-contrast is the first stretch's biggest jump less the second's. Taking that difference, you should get -0.1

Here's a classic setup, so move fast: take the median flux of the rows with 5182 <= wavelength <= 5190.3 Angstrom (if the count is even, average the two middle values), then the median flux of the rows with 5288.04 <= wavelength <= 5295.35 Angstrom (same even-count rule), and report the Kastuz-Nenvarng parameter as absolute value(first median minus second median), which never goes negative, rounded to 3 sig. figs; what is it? 1.30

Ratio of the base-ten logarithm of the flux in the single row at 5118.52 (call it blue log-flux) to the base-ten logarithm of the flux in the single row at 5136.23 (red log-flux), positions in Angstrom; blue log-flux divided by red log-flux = 1.00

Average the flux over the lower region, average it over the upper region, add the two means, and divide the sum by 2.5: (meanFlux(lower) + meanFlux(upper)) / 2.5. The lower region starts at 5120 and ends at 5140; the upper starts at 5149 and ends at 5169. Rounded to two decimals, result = 1.78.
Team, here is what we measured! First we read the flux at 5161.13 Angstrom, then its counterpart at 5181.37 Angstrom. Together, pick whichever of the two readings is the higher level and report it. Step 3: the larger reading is 2.9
